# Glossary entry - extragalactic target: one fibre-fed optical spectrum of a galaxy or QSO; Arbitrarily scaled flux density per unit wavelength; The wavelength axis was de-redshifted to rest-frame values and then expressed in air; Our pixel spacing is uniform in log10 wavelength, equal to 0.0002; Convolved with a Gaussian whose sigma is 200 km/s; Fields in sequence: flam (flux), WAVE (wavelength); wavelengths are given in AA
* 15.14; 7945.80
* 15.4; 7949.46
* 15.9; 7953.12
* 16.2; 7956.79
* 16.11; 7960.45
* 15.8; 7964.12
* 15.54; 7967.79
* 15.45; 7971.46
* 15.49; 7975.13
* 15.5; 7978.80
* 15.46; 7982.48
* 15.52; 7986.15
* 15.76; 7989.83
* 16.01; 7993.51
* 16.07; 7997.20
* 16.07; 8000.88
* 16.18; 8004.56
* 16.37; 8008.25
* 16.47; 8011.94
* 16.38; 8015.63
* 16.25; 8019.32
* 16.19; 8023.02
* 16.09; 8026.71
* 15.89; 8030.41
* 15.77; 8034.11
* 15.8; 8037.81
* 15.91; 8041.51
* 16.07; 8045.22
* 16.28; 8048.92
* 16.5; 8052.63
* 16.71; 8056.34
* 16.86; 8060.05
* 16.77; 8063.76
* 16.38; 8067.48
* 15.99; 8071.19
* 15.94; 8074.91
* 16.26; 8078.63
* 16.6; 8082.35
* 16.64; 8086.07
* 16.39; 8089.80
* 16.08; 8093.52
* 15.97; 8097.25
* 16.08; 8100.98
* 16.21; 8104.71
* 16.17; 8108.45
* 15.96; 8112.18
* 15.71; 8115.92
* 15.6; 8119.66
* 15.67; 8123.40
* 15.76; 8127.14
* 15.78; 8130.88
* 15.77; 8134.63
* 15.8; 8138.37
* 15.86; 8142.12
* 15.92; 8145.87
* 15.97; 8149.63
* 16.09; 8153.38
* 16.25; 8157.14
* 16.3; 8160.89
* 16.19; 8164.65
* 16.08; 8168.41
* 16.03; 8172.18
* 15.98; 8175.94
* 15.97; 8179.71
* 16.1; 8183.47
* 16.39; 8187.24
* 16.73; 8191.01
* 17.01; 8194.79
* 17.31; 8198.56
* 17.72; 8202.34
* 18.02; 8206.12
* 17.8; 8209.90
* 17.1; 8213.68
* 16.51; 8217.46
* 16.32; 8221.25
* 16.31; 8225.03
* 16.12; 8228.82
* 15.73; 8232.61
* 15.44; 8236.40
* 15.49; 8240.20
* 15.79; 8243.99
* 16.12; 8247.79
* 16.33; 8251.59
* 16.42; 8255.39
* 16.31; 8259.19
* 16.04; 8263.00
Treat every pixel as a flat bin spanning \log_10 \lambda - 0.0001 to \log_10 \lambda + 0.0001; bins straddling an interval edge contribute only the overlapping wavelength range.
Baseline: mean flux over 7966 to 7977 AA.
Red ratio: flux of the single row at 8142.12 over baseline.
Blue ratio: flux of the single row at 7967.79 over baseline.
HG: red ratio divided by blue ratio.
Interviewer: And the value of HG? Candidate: 1.02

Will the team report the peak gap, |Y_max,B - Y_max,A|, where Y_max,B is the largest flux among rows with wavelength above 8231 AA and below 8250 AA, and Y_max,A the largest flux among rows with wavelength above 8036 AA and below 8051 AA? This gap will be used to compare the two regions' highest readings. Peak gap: 0.2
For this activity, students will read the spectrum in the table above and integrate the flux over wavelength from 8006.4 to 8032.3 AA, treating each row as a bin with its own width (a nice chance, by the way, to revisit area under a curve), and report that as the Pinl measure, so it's 420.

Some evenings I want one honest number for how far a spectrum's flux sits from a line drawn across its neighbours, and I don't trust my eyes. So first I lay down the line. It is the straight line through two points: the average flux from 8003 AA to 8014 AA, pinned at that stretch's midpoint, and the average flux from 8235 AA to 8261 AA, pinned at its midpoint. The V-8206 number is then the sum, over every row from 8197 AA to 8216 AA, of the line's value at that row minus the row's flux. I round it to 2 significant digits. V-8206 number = -7.7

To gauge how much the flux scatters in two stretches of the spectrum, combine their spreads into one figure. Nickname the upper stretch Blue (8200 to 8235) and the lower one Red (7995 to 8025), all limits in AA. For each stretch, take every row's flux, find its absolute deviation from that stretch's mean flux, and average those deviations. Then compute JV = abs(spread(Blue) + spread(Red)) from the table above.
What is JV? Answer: 0.84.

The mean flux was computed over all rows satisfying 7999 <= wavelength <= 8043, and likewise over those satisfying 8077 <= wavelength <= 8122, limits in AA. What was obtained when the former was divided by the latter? 1.00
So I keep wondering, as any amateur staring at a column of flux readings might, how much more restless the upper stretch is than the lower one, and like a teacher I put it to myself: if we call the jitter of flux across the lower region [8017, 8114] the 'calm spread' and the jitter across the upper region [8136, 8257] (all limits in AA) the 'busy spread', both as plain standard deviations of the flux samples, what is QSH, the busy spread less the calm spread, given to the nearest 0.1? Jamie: 0.3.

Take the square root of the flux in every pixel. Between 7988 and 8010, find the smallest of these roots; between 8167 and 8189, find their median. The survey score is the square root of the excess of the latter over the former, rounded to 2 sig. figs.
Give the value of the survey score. 0.19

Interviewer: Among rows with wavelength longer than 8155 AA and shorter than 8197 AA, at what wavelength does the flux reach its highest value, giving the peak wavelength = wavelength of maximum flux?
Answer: 8194.79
